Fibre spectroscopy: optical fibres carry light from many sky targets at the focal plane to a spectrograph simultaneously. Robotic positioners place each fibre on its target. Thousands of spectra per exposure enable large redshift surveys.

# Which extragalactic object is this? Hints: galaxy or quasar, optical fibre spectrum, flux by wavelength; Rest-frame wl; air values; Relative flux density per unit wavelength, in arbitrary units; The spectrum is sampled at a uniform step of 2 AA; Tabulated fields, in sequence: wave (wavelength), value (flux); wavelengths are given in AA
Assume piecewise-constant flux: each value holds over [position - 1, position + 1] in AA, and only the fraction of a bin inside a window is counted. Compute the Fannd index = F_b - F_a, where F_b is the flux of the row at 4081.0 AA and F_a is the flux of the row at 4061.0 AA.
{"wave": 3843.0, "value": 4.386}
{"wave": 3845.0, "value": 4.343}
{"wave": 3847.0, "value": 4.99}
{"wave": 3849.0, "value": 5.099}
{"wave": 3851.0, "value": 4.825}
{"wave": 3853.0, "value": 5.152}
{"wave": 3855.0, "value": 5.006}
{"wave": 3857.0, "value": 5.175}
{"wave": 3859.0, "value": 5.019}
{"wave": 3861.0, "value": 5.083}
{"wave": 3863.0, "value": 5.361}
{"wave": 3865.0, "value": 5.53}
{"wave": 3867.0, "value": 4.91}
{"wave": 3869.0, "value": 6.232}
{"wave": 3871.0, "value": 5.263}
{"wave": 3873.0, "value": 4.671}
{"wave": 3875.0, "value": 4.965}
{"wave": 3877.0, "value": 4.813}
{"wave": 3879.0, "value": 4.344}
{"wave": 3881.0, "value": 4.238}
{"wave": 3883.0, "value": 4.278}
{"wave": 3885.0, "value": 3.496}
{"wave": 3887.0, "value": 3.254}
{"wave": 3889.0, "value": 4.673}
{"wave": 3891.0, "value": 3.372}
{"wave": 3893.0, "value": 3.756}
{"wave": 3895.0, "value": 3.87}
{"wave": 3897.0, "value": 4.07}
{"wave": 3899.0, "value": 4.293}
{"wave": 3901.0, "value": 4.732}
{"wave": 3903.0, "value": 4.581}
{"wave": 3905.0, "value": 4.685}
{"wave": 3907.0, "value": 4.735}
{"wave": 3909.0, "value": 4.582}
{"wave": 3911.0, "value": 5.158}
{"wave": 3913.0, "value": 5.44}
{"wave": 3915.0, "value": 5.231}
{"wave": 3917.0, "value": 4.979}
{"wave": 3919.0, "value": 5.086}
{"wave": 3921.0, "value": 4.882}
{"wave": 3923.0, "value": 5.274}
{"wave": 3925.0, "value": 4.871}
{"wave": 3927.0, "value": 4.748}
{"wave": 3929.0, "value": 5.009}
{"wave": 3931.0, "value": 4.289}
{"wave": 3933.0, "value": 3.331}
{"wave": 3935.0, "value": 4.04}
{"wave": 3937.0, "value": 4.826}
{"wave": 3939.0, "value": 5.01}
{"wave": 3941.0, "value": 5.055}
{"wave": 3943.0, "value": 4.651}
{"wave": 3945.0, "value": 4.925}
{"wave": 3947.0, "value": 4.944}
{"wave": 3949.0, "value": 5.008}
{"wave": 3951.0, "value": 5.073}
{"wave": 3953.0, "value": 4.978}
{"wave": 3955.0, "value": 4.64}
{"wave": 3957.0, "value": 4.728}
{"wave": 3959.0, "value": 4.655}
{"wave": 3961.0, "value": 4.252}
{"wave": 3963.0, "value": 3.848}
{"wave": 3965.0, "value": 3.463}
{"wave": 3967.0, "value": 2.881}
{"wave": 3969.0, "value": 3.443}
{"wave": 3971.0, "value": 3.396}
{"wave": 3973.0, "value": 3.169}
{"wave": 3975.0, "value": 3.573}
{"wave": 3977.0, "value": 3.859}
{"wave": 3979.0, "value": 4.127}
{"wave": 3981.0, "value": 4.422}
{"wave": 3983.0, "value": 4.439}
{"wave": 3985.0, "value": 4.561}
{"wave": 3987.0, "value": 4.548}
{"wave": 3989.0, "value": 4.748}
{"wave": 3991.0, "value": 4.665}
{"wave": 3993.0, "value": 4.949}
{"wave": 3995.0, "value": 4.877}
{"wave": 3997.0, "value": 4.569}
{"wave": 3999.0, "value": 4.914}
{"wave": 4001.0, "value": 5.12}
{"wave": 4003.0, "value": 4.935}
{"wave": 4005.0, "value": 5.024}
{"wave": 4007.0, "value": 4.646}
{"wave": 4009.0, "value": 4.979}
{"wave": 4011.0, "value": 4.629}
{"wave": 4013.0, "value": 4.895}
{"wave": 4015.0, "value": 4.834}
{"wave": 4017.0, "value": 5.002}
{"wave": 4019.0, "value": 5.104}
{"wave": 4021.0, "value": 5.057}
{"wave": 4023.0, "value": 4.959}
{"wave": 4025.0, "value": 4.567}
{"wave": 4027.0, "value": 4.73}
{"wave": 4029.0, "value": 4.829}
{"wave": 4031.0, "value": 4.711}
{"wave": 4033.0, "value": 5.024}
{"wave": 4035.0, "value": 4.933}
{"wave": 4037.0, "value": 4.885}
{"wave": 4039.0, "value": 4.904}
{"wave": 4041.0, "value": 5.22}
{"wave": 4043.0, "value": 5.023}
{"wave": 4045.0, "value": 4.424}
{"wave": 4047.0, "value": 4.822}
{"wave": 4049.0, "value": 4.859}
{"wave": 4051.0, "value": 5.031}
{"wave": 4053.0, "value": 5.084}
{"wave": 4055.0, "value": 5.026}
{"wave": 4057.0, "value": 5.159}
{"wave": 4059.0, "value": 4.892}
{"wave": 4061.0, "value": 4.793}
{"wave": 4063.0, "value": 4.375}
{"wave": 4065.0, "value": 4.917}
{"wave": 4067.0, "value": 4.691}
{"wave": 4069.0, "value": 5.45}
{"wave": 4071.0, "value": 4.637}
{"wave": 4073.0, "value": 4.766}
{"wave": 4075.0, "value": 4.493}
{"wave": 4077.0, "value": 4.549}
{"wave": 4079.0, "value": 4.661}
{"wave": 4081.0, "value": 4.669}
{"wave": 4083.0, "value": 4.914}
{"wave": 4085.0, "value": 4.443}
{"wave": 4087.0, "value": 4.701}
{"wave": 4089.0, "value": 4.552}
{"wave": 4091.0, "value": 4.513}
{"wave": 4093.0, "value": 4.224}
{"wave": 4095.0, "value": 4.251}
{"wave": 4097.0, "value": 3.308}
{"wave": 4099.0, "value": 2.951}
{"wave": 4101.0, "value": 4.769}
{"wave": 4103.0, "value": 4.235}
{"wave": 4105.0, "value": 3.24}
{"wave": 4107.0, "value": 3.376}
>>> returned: -0.12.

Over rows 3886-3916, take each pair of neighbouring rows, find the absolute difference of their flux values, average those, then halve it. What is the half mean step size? 0.200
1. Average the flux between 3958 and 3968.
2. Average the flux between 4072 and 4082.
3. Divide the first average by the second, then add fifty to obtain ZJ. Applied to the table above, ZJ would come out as 50.8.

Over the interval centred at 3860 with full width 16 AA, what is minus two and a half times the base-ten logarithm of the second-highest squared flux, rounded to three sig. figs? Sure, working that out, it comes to -3.65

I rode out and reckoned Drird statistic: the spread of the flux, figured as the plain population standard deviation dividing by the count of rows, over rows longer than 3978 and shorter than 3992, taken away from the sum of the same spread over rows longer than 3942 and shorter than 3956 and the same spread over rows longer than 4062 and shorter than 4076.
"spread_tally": 0.30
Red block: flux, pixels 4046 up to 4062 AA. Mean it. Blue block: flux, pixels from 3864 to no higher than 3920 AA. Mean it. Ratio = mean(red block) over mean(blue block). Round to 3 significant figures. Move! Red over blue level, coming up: 1.07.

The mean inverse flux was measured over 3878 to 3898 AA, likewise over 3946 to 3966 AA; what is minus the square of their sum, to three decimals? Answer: -0.230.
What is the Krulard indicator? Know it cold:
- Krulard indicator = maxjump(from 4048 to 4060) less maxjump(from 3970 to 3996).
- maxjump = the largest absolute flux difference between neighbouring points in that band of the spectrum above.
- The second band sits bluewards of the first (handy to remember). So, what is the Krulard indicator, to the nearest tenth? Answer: -0.1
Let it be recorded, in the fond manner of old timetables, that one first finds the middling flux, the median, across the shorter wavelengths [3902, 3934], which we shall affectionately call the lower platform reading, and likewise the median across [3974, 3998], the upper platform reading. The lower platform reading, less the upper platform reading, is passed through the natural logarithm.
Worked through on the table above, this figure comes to -1.1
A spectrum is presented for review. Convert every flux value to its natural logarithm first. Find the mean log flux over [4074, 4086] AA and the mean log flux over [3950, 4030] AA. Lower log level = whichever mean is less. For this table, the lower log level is 1.49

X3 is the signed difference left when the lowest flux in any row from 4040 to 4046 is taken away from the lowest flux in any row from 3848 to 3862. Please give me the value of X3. 0.4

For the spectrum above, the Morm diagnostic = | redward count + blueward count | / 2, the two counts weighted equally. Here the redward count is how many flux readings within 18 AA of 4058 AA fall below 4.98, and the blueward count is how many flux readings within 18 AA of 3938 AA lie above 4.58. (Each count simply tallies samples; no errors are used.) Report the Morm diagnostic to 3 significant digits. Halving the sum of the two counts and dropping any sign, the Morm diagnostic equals 13.0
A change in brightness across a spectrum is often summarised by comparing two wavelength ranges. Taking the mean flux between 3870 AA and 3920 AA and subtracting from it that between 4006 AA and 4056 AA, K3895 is -0.4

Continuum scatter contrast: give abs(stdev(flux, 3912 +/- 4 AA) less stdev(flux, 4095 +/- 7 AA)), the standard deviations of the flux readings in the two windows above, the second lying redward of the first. 0.32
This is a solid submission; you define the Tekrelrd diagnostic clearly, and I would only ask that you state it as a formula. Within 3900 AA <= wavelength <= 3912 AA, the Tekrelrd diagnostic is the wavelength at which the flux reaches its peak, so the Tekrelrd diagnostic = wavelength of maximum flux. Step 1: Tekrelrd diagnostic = 3911.0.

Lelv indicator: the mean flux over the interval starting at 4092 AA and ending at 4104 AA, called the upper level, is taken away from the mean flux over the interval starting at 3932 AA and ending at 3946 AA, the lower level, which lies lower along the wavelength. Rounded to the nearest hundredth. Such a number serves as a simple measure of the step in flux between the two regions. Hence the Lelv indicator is 0.59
